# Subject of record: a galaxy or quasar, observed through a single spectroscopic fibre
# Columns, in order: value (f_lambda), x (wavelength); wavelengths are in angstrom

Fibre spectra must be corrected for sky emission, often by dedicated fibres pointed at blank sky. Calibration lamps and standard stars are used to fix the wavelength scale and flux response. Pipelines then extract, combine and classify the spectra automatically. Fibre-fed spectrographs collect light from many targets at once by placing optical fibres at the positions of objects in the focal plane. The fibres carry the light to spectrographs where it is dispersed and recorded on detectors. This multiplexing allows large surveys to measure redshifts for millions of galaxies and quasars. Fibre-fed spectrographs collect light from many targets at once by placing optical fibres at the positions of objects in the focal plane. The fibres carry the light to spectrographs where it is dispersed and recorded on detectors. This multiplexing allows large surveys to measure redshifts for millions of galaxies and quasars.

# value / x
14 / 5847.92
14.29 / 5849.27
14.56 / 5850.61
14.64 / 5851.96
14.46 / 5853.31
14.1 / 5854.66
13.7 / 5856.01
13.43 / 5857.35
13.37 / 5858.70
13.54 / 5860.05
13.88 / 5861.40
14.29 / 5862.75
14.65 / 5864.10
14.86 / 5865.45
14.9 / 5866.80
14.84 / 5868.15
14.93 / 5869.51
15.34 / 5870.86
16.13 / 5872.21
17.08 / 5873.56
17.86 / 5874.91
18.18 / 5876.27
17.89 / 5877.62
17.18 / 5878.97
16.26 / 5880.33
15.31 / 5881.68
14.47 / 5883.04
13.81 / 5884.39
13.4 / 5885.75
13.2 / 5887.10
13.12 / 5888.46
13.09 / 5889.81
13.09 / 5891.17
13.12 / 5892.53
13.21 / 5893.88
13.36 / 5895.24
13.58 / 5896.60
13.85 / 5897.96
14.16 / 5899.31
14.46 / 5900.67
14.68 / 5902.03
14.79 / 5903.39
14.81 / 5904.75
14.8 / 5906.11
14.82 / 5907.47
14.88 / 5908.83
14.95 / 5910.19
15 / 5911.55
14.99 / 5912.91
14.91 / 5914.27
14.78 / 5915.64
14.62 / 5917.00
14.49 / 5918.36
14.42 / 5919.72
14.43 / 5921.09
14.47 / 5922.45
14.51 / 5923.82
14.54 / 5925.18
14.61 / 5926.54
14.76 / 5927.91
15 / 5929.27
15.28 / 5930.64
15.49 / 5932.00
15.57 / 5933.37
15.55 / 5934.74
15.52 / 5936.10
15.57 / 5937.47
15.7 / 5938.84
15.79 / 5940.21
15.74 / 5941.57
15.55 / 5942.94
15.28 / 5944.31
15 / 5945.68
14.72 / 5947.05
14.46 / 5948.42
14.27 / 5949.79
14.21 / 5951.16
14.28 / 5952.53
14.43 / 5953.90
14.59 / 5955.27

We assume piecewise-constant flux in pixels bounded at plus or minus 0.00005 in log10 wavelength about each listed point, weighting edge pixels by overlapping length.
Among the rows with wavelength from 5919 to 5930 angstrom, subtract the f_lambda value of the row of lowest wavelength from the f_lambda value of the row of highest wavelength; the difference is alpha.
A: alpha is 0.6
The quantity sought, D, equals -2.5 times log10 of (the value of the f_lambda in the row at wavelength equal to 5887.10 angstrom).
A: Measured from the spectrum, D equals -2.80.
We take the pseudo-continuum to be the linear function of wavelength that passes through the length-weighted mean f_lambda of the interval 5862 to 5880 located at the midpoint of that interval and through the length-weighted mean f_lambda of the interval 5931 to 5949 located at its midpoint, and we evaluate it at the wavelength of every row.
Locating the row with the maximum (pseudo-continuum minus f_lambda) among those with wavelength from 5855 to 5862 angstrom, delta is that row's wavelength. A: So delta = 5858.70 angstrom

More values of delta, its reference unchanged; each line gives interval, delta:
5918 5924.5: 5919.72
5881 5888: 5887.10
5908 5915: 5908.83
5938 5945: 5944.31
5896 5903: 5896.60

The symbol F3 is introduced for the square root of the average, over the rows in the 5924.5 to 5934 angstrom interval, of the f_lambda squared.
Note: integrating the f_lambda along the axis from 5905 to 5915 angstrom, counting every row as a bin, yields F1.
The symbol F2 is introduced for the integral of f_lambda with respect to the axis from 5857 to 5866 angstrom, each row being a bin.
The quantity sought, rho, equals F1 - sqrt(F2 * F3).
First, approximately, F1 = 149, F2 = 126.1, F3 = 15.0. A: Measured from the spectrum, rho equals 105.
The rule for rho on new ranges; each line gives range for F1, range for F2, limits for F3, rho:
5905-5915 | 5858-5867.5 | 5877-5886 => 103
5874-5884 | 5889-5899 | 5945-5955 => 123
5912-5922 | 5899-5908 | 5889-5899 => 105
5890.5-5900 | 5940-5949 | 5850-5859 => 84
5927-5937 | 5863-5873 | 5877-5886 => 105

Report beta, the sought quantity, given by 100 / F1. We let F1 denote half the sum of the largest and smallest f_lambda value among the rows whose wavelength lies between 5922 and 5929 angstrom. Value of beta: 6.8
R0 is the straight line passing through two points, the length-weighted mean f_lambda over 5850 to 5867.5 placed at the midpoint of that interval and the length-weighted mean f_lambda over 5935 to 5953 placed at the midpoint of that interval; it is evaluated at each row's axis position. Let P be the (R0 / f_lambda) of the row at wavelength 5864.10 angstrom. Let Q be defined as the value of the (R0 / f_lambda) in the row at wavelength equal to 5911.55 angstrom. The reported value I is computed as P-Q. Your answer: -0.01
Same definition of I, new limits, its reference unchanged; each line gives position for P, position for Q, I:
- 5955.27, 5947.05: 0.02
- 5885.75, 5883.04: 0.08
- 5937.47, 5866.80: 0.01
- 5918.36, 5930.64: 0.04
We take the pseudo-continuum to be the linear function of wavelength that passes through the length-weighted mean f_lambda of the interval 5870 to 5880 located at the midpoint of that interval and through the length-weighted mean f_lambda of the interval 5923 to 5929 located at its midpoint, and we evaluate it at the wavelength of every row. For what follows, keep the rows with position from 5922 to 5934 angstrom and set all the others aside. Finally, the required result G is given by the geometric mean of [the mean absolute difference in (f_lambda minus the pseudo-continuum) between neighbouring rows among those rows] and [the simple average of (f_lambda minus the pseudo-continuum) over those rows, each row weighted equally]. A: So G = 0.27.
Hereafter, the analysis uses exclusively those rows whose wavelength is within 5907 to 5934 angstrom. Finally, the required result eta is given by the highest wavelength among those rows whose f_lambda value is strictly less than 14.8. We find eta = 5927.91 angstrom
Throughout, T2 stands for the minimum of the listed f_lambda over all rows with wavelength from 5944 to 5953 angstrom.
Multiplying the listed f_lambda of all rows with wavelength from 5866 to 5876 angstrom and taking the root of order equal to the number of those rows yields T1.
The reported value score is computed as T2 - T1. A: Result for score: -1.6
